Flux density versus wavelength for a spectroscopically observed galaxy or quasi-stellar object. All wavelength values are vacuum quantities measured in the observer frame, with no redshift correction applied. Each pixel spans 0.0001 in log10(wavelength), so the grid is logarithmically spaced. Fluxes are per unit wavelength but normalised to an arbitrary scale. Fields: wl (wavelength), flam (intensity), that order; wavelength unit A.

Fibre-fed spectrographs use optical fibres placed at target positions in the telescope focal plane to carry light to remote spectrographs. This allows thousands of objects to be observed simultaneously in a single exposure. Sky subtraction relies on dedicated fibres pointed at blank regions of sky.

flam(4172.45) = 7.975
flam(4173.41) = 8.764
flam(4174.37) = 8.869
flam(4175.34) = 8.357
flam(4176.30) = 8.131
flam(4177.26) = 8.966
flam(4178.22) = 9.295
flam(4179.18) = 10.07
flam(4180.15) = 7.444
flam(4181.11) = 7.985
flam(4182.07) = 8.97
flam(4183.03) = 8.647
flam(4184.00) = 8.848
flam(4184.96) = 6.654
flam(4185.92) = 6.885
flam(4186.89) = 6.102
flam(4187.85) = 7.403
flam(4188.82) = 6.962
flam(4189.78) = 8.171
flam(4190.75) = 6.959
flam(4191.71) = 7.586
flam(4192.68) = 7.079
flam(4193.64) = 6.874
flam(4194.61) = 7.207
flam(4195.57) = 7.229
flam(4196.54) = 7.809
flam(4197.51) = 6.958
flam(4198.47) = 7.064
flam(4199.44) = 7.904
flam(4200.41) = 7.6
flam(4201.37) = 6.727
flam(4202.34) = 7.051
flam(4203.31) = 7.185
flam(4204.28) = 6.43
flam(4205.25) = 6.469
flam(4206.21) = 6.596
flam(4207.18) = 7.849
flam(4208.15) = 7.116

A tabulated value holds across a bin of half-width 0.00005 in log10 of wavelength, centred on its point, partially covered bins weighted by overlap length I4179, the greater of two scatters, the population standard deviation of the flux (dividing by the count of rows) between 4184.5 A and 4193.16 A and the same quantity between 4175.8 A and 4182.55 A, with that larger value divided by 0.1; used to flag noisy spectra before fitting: 8.3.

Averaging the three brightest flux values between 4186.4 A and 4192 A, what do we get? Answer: 7.72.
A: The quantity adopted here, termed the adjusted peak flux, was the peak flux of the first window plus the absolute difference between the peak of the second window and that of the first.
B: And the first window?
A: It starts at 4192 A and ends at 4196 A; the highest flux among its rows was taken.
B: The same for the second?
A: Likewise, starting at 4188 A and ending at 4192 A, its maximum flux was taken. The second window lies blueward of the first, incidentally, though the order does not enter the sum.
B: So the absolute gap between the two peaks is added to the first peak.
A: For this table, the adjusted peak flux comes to 8.2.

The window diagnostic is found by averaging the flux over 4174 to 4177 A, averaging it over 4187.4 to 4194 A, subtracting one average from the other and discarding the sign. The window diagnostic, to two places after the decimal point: 1.16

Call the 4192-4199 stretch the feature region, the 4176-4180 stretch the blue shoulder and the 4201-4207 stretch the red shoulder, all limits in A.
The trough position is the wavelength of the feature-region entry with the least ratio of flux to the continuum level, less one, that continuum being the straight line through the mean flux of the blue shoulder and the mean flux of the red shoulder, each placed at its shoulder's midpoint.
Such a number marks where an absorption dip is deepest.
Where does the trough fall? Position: 4193.64 A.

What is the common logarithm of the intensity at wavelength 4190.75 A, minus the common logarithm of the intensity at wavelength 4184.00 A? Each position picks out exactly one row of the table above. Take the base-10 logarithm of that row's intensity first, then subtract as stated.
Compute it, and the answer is -0.10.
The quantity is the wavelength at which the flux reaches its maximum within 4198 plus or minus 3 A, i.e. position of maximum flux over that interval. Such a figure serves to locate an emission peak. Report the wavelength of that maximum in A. 4199.44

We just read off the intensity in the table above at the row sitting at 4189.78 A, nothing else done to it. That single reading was 8.171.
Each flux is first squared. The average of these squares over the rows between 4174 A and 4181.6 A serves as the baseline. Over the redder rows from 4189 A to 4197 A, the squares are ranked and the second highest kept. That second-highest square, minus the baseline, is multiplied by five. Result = -71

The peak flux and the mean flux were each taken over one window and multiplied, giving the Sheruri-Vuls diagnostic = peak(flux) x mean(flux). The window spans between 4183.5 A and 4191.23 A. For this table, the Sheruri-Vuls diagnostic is 64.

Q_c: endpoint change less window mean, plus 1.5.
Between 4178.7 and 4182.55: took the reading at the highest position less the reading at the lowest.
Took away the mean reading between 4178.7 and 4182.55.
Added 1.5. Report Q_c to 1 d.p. -8.2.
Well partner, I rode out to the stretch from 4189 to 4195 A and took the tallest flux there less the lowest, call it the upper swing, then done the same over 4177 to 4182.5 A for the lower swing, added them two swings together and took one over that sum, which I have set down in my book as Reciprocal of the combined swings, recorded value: 0.25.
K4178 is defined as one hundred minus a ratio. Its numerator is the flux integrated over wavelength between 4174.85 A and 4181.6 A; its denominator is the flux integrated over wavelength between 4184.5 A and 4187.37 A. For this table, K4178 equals 96.9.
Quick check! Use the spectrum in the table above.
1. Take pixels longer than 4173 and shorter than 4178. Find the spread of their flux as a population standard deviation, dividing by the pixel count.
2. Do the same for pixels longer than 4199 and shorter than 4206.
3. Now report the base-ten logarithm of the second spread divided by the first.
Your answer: 0.21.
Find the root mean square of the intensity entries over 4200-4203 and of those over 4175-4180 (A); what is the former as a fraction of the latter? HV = 0.79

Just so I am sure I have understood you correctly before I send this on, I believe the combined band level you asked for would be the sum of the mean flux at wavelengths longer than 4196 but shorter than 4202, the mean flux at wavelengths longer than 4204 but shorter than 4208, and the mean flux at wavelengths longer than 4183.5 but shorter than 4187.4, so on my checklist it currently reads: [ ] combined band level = 21.3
